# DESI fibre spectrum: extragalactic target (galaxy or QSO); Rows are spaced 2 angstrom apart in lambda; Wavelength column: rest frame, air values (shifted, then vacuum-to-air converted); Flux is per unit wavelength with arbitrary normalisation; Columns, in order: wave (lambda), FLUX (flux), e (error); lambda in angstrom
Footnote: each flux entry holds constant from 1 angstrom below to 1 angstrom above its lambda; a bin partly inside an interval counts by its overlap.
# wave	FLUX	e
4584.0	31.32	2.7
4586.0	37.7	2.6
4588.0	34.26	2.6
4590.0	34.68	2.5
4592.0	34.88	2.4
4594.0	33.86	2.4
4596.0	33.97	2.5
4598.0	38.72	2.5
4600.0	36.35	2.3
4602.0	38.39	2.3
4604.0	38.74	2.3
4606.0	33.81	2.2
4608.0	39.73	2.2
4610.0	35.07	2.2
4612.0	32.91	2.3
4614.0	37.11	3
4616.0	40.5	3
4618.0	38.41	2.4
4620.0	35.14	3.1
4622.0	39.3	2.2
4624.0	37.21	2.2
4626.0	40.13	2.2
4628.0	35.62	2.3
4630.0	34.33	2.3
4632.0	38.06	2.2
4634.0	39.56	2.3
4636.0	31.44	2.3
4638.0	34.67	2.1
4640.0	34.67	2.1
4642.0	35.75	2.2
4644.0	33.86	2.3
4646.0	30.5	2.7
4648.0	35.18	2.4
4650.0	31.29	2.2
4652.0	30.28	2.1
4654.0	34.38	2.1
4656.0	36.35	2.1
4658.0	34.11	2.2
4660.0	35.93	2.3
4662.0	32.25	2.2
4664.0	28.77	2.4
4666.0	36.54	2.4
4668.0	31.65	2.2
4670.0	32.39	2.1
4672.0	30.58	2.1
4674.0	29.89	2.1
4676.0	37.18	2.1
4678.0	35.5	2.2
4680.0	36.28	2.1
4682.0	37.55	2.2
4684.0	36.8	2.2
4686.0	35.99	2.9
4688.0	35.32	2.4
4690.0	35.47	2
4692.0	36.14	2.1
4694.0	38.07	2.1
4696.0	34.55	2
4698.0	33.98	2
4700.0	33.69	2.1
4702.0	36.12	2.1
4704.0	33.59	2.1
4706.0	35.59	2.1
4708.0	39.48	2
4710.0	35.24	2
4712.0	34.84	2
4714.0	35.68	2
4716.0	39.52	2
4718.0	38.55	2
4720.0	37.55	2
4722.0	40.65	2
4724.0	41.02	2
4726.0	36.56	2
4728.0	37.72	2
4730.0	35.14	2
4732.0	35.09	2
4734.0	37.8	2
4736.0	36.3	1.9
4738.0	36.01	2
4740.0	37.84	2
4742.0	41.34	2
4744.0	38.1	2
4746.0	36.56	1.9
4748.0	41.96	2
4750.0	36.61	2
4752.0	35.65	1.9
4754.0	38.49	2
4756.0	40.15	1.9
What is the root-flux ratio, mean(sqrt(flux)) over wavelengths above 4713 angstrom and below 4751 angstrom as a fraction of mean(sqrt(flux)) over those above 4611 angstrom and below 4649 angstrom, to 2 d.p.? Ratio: 1.03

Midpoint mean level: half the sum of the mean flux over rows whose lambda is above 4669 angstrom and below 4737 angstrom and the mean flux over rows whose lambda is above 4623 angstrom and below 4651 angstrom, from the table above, 35.6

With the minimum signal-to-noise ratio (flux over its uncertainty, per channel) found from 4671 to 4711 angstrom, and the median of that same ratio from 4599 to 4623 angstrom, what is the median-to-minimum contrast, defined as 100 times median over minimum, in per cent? 128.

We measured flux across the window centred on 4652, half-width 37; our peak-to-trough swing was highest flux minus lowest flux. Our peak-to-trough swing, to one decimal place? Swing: 11.7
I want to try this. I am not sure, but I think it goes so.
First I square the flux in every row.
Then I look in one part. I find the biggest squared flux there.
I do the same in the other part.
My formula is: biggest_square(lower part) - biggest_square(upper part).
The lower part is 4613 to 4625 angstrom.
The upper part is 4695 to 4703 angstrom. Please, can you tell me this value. 336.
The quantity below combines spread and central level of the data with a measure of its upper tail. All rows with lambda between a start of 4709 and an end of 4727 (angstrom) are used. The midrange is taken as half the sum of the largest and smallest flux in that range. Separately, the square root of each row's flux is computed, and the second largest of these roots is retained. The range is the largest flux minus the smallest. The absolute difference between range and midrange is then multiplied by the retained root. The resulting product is 202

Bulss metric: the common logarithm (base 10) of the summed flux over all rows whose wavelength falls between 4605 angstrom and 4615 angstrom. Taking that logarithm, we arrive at 2.25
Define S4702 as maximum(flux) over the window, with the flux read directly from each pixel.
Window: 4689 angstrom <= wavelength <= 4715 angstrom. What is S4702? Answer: 39.48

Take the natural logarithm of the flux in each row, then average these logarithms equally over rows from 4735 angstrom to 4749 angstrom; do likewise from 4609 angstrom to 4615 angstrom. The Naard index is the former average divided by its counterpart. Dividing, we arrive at 1.02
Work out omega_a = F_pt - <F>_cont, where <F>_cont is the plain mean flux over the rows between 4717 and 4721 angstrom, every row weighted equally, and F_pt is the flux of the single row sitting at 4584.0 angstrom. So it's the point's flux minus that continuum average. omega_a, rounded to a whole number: -7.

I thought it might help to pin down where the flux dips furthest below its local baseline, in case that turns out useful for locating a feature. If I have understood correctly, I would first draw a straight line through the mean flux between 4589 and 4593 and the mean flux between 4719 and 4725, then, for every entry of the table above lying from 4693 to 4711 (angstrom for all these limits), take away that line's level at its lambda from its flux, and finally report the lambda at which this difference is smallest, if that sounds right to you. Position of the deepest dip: 4704.0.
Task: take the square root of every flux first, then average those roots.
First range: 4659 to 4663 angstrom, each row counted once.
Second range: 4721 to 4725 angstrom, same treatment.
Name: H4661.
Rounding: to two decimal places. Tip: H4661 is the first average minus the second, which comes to -0.55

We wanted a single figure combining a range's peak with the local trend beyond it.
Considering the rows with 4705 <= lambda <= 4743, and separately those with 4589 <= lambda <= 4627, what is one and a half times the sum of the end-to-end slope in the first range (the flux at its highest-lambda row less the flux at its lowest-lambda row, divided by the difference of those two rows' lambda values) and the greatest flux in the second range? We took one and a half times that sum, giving 61.0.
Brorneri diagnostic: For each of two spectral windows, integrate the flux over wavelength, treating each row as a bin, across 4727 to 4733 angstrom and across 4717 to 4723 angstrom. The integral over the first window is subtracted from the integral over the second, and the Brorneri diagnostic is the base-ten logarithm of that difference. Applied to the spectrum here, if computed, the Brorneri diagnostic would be 1.25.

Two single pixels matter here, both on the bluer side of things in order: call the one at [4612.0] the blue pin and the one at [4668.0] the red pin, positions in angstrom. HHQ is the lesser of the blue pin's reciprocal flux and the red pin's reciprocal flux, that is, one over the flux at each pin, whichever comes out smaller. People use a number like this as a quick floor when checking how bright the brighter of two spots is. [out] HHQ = 0.0304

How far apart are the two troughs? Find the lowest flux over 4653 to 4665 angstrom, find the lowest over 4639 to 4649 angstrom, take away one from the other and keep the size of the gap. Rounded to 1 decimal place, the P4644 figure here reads 1.7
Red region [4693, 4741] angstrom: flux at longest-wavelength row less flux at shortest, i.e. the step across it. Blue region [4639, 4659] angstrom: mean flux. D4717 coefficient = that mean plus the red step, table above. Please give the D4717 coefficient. 33.4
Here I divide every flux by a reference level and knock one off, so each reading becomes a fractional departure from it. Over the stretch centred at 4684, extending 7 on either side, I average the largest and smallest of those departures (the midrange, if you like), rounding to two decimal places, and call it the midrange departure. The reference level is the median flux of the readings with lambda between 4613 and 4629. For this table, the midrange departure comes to -0.04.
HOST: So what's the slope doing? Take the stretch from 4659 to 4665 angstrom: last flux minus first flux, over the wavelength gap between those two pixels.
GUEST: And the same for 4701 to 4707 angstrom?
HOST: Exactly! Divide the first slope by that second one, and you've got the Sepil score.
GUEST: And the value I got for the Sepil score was 13.5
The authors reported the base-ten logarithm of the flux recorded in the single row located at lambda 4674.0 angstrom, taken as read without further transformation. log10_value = 1.48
